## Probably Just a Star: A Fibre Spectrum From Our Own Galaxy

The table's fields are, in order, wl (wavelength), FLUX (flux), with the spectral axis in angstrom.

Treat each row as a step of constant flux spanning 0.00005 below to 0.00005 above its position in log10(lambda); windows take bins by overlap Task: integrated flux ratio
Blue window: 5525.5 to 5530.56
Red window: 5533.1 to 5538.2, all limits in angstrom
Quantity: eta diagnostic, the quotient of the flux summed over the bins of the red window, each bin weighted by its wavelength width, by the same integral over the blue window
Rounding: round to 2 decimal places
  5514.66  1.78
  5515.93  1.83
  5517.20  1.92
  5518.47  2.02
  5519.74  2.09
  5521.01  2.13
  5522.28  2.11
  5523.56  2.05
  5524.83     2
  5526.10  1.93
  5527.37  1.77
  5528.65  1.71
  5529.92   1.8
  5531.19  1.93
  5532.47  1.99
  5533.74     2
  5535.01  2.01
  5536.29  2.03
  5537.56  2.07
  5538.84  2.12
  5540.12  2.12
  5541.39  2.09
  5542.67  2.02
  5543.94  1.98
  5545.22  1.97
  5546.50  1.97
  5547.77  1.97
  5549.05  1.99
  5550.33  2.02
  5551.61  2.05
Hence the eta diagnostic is 1.13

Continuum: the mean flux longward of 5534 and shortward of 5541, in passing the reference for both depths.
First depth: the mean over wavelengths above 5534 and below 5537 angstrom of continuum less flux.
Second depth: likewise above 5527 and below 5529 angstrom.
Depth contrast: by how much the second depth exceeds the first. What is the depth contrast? 0.28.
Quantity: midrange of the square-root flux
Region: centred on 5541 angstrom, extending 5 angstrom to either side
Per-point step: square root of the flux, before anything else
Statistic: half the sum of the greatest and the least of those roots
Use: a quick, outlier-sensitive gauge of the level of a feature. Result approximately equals 1.43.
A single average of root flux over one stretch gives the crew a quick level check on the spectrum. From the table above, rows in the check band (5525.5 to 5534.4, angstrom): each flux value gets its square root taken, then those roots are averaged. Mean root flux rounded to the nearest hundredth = 1.37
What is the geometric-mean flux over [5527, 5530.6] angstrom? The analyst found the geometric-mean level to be 1.76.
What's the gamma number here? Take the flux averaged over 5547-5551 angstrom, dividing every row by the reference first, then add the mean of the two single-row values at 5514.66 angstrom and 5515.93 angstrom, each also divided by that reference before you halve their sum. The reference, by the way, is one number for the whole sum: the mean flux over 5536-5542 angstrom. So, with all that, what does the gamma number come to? 1.82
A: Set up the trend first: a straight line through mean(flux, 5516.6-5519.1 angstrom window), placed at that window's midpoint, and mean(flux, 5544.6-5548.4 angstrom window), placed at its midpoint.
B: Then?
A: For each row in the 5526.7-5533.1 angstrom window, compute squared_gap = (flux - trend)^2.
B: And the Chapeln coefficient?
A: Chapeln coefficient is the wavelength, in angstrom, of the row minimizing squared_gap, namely 5532.47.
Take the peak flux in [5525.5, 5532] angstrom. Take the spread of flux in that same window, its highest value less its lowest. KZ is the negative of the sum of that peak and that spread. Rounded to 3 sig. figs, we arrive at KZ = -2.15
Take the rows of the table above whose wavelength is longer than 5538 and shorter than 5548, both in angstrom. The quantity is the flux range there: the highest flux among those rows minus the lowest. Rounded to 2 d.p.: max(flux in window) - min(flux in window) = 0.15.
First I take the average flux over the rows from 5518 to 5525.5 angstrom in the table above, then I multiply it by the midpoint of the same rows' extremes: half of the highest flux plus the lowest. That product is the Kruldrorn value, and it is 4.27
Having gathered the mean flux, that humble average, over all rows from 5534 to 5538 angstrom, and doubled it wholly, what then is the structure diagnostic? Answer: 4.07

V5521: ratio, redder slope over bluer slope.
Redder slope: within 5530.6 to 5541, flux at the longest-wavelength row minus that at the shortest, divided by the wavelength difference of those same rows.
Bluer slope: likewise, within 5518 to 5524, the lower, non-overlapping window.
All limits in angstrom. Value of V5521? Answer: 3.6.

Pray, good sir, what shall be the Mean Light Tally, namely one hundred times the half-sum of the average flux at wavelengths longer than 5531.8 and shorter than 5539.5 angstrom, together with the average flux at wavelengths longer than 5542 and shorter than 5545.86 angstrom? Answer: 201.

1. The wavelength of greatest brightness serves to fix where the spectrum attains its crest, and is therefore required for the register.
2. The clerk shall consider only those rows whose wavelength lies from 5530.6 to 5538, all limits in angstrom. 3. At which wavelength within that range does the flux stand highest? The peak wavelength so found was 5537.56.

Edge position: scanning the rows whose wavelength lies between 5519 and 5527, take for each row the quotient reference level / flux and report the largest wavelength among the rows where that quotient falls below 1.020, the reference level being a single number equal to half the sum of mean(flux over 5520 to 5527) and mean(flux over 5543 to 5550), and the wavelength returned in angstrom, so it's 5524.83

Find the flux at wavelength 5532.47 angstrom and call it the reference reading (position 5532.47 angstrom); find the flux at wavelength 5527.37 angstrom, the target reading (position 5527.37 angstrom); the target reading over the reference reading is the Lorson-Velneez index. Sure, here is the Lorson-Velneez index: 0.89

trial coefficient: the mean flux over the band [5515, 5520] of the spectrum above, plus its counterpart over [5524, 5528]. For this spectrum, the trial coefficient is 3.86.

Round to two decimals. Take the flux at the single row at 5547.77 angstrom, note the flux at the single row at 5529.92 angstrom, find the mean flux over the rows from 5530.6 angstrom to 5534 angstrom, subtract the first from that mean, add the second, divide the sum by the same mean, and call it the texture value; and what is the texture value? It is 0.91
